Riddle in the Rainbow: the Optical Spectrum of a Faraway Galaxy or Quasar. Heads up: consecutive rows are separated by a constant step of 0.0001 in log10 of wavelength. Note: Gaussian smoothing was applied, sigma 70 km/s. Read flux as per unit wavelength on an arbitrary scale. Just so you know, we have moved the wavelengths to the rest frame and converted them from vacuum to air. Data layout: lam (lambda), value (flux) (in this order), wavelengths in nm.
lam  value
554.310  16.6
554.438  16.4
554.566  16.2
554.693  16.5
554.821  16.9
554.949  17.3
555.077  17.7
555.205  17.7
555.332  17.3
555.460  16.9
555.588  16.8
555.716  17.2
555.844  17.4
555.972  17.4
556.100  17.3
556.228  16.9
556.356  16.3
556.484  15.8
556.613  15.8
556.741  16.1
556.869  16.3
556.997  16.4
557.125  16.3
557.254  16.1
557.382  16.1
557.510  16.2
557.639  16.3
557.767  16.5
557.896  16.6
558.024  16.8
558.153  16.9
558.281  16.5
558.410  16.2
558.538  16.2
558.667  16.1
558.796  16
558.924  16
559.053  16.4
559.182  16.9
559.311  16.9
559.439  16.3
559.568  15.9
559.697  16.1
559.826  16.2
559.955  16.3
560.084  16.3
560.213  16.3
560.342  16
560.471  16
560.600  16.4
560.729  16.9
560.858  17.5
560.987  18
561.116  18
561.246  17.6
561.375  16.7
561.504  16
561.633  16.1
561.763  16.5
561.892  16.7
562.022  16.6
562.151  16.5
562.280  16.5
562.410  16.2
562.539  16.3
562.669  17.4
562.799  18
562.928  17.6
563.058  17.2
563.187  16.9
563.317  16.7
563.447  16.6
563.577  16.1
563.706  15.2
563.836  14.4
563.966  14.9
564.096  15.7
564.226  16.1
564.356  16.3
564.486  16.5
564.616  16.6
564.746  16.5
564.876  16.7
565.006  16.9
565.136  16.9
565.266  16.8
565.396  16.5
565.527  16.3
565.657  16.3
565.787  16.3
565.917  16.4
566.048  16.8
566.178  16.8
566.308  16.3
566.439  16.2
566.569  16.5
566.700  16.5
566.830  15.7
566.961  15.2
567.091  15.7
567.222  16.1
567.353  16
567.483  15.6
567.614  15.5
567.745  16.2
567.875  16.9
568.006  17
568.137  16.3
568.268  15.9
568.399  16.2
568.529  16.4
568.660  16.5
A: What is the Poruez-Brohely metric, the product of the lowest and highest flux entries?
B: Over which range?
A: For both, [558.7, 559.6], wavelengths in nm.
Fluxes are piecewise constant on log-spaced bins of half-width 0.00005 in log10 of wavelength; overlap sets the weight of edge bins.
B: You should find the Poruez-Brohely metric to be 269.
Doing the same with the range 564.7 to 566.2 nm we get 275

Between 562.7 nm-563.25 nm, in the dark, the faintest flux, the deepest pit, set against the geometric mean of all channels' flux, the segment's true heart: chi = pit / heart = 0.970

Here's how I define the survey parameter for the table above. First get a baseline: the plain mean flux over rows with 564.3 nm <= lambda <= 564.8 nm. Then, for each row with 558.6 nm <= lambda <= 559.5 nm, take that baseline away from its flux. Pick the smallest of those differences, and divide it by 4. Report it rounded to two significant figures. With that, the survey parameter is -0.12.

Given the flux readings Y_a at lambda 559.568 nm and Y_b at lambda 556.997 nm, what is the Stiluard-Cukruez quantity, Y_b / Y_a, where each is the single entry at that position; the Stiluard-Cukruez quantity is 1.03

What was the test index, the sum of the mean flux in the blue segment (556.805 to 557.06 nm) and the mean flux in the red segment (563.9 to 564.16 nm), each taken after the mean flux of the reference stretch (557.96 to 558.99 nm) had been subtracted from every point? -1.0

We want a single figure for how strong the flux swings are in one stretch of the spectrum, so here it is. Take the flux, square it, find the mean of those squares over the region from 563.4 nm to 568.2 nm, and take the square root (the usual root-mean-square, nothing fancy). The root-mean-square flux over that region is 16.2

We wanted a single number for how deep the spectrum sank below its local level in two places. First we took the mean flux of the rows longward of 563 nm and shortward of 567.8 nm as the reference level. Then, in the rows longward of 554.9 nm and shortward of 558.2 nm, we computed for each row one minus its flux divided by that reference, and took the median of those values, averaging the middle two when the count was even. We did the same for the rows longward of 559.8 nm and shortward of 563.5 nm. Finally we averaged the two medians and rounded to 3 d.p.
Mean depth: -0.027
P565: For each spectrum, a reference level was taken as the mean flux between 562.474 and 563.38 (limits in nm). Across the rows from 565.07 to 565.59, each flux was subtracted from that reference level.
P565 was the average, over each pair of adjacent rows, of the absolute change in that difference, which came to 0.20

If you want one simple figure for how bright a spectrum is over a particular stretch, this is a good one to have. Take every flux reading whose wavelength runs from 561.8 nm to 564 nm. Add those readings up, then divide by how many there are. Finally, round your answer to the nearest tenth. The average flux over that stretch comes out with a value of 16.5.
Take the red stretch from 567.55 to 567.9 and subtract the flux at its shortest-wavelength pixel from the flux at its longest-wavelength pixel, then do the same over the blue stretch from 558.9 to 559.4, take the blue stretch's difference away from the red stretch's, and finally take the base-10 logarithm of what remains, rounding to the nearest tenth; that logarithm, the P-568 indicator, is -0.3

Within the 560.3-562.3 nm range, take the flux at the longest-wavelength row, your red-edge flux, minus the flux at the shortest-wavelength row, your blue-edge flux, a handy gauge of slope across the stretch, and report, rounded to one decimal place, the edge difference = 0.5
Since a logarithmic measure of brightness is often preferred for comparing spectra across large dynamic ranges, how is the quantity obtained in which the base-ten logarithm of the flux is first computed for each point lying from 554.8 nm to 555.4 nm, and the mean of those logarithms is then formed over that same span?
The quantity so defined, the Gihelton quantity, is 1.24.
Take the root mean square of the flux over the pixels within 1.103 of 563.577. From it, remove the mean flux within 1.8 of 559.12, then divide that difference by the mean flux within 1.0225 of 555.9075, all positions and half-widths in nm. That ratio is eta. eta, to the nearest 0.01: 0.00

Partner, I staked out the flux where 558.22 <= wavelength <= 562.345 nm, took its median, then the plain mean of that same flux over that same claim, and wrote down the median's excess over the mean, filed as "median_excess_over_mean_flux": -0.17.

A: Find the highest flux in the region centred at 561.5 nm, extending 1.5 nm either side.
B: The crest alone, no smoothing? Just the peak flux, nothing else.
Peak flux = 18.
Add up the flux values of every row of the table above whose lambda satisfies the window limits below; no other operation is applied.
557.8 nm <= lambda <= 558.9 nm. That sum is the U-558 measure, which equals 131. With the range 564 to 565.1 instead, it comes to 131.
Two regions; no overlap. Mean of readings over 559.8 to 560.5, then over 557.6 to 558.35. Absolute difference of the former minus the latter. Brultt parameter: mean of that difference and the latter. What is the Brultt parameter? 8.51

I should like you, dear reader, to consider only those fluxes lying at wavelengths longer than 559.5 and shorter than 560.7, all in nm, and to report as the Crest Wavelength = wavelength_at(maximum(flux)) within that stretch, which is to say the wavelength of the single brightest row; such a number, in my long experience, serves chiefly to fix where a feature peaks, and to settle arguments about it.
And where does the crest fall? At 560.600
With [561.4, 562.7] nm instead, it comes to 562.669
